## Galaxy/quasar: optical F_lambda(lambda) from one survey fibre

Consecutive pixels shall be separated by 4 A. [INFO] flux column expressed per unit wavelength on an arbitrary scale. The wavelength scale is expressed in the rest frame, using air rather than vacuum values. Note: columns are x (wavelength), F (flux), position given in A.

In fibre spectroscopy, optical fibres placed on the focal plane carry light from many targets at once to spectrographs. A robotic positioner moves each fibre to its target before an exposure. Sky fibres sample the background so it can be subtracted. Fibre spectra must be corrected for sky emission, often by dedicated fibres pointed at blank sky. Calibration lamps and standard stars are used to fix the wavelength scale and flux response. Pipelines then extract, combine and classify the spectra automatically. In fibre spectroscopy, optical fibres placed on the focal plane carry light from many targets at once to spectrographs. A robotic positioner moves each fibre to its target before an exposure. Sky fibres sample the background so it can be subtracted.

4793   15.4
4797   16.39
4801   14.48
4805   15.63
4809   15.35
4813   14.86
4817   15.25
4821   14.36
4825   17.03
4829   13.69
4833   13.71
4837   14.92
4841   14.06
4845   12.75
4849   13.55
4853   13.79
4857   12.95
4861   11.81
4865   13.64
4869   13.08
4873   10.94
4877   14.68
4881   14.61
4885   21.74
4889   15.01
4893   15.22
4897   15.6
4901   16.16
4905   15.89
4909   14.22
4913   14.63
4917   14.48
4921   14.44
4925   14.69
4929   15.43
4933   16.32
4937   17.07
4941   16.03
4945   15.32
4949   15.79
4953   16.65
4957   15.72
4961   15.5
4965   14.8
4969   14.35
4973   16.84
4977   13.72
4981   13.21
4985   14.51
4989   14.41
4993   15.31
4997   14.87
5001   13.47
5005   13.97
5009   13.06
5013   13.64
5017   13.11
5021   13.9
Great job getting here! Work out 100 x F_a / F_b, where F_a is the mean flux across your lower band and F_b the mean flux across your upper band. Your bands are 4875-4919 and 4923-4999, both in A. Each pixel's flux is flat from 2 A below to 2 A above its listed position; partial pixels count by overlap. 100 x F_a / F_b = 102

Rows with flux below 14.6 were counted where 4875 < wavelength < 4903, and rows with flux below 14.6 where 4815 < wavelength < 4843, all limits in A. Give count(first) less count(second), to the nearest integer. -4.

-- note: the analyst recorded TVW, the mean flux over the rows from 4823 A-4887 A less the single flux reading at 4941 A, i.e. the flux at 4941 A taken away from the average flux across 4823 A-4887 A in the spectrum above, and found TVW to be -1.8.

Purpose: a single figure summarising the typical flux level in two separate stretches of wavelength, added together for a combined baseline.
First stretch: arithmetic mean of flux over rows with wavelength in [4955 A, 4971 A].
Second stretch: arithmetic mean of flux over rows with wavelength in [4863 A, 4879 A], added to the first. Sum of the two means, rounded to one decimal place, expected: 28.2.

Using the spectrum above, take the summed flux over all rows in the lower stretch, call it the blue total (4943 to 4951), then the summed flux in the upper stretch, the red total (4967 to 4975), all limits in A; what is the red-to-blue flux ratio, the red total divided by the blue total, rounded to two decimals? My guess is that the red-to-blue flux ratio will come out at 1.00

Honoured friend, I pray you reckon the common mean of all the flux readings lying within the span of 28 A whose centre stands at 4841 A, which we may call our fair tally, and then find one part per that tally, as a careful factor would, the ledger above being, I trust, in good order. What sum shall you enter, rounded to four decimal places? 0.0726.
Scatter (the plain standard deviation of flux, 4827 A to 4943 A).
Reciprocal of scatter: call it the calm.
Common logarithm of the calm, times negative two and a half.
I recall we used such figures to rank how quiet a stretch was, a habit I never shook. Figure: 0.7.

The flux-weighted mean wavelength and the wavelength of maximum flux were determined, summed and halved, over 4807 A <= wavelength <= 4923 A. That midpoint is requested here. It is 4875.3 A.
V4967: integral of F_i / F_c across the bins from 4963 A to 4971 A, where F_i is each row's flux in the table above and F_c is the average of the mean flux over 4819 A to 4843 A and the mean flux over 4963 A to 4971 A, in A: 8.0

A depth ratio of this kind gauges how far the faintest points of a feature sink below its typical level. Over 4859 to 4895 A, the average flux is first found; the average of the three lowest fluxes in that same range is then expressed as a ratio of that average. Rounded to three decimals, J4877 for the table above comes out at 0.822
